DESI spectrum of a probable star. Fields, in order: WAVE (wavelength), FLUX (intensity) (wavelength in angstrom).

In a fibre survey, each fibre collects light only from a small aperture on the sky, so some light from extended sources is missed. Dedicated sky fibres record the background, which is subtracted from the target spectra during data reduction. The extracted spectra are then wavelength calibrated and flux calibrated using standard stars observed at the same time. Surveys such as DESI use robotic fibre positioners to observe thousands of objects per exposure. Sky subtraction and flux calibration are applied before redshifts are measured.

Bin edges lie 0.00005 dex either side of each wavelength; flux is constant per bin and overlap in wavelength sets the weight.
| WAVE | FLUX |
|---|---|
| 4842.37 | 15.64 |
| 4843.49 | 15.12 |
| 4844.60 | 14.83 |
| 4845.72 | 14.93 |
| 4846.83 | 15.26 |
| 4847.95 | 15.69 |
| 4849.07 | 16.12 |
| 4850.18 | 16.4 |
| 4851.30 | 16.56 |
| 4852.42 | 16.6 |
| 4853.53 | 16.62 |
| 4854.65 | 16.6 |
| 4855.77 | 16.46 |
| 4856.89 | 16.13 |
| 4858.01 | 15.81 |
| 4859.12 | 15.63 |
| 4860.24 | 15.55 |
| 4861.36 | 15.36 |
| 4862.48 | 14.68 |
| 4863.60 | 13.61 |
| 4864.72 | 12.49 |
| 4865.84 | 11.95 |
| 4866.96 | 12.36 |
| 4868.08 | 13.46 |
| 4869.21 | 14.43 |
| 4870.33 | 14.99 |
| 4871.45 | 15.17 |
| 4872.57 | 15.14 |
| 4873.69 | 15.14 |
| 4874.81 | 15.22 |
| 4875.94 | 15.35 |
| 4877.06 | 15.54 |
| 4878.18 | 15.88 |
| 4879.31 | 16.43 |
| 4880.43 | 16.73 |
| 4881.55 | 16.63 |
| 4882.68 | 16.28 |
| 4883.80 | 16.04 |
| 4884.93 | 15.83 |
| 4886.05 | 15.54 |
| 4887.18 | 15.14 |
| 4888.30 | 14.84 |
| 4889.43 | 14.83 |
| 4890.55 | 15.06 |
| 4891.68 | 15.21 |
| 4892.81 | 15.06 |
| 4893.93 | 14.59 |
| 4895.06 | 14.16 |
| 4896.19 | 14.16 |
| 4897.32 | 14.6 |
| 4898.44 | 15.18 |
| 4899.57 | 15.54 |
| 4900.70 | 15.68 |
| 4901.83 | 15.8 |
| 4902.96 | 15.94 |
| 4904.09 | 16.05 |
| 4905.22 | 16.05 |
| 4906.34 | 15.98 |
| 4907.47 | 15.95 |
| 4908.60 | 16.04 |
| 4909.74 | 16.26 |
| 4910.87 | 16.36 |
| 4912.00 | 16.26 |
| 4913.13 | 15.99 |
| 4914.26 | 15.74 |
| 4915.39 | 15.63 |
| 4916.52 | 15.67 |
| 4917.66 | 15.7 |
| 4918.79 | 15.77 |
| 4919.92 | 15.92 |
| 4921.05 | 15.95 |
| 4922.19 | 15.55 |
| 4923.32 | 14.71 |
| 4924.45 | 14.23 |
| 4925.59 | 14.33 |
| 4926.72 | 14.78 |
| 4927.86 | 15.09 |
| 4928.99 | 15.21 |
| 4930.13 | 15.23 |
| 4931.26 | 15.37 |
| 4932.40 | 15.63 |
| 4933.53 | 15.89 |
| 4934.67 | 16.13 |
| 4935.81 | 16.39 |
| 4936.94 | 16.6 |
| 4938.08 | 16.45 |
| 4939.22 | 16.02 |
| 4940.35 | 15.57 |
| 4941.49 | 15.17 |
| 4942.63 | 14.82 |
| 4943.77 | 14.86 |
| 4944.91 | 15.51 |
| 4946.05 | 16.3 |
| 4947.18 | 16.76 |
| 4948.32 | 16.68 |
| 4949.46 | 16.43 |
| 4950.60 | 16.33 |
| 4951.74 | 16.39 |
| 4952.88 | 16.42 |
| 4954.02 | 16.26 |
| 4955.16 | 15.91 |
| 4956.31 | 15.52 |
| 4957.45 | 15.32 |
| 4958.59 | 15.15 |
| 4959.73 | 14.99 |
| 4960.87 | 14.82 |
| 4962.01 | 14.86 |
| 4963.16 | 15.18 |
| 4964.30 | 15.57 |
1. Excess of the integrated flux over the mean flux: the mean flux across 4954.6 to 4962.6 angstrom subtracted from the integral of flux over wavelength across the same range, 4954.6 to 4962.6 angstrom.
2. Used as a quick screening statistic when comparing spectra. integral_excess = 106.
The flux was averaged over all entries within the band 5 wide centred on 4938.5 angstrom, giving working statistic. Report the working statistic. 16.2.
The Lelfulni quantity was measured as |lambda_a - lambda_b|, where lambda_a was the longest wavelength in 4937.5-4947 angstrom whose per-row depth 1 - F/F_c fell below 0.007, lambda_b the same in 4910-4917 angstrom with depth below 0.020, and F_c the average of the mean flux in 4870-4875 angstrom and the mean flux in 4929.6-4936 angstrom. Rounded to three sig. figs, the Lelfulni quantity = 29.5 angstrom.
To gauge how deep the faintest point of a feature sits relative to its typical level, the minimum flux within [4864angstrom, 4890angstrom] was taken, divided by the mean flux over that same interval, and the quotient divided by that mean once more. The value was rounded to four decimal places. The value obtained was 0.0530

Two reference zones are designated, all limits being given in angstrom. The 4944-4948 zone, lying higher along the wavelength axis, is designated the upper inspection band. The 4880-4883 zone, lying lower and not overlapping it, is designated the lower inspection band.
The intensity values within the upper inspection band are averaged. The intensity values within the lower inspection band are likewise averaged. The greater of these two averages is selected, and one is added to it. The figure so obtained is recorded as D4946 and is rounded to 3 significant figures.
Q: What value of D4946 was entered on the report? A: 17.5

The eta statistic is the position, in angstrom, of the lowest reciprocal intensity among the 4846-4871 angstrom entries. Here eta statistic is 4853.53 angstrom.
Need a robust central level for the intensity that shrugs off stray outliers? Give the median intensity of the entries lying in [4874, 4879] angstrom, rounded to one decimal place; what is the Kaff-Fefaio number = 15.4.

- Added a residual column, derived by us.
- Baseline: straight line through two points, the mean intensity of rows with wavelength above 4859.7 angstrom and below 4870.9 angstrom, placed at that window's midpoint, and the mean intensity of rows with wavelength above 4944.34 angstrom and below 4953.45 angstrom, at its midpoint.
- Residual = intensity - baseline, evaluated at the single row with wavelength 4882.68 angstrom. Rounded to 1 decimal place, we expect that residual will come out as 1.9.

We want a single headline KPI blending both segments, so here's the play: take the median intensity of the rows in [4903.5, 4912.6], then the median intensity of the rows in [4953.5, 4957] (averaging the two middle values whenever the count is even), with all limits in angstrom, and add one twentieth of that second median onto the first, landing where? 16.8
